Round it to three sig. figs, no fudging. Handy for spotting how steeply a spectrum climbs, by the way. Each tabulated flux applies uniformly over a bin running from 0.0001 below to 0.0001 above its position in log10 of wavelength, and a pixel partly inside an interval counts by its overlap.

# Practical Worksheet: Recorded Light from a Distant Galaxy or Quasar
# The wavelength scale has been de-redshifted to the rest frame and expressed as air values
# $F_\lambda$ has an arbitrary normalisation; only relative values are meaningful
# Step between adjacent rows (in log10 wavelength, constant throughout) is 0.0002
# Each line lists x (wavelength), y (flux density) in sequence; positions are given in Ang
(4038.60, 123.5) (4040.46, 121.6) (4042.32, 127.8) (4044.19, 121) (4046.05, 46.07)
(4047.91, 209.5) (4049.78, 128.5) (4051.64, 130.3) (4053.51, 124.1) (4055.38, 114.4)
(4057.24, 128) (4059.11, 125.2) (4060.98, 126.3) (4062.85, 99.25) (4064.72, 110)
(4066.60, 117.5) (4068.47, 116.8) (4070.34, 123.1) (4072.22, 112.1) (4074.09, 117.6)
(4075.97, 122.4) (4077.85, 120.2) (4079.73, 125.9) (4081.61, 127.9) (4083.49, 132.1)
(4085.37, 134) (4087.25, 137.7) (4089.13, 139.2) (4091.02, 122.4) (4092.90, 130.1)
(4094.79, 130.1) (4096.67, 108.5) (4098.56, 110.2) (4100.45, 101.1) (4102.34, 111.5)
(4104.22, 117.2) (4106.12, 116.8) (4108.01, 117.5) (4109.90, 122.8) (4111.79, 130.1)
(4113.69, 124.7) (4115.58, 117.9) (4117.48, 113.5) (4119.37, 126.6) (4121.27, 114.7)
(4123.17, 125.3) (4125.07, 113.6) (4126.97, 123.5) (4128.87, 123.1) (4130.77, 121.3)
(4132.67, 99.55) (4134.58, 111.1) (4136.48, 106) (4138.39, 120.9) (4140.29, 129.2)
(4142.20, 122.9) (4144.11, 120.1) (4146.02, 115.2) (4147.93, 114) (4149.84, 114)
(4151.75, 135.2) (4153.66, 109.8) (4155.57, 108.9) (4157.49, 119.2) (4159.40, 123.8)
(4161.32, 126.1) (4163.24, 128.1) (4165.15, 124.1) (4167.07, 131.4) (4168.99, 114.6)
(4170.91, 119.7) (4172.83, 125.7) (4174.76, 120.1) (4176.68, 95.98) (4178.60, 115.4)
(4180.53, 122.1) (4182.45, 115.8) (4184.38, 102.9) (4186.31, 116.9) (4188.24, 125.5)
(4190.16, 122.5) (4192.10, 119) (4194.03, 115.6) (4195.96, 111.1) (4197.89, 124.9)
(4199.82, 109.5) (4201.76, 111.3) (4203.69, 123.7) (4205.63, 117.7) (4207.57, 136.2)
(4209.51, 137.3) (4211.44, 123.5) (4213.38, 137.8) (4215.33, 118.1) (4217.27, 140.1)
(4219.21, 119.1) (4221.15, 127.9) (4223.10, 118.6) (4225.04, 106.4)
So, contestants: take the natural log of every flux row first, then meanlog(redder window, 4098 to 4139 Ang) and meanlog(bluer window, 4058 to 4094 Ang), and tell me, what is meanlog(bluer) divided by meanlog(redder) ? 1.01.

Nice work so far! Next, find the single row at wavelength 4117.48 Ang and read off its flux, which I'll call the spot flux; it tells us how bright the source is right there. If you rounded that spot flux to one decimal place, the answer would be 113.5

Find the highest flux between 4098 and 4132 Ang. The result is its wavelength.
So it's 4111.79 Ang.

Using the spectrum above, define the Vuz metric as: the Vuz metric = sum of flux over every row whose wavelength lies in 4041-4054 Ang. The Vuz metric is 887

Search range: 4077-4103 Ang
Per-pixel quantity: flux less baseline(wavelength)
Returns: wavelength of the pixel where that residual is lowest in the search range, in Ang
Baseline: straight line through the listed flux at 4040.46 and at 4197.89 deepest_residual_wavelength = 4100.45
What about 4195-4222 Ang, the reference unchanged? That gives 4199.82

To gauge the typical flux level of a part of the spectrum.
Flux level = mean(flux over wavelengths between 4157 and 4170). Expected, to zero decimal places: 124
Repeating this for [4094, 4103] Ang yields 112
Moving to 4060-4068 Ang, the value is 113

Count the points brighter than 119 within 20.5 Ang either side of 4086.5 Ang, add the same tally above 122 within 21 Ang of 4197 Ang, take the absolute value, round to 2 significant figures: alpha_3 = 22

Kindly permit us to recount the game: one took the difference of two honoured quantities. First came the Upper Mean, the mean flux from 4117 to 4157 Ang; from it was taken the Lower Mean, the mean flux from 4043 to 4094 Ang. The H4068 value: -6.2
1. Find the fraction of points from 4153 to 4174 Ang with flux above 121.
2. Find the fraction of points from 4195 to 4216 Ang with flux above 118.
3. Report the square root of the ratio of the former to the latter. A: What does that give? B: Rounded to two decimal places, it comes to 0.93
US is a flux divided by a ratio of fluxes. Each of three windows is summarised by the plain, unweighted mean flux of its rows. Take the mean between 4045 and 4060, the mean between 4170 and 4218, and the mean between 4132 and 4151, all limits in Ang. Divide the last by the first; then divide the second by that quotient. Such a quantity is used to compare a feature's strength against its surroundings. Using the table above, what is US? 131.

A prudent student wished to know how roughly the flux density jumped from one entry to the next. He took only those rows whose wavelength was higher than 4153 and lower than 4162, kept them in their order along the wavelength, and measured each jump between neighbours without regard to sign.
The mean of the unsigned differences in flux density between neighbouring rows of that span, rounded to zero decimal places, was 5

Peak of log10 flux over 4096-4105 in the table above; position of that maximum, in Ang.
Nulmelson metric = 4104.22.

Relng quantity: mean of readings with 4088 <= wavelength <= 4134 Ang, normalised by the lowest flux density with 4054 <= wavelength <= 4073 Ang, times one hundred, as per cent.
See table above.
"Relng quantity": 120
